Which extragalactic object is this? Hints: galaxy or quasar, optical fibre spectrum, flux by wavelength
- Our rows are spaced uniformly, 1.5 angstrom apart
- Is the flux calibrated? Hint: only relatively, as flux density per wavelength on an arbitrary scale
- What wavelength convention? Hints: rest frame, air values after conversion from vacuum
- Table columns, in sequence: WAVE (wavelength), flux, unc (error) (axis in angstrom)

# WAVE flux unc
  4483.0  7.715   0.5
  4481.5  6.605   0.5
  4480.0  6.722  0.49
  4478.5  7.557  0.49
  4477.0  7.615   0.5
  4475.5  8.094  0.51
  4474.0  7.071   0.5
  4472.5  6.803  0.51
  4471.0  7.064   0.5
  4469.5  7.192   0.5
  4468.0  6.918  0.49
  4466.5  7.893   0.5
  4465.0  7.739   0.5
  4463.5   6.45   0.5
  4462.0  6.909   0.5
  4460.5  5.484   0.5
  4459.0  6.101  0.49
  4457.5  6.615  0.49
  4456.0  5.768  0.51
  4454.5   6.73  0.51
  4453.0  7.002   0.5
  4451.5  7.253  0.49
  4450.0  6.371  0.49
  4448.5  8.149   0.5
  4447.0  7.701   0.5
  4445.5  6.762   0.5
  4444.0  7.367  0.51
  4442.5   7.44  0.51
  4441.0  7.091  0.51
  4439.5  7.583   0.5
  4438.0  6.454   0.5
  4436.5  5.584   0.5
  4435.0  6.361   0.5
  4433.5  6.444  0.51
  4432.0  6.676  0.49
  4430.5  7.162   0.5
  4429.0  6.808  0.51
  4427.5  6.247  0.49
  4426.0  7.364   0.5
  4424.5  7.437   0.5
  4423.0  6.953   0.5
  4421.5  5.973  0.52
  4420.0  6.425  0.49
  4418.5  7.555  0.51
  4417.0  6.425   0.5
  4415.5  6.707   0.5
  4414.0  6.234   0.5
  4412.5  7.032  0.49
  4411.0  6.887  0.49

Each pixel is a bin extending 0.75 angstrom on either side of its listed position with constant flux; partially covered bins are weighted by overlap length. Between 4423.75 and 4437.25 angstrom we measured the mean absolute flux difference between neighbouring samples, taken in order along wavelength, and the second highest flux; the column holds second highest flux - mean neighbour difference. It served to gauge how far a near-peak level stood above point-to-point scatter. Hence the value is 6.90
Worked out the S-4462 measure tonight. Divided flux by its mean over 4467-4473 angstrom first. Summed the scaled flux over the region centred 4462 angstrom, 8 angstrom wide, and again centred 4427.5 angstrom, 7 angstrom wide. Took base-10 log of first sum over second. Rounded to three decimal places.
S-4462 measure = -0.030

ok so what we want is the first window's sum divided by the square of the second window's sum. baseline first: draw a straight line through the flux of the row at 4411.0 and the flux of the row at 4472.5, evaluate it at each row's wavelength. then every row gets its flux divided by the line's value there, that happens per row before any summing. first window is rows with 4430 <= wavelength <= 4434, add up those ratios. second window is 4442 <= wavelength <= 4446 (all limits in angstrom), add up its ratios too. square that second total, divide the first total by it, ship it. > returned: 0.30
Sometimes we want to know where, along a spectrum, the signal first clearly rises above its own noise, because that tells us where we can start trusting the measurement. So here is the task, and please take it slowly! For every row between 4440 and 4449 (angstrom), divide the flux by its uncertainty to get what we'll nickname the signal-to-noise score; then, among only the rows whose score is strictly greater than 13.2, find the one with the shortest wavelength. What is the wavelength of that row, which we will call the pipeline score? 4441.0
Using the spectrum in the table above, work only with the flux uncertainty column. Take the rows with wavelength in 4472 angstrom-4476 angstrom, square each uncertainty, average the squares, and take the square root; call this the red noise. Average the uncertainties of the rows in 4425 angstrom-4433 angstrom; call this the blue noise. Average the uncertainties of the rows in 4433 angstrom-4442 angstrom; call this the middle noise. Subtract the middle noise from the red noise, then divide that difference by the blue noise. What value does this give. 0.007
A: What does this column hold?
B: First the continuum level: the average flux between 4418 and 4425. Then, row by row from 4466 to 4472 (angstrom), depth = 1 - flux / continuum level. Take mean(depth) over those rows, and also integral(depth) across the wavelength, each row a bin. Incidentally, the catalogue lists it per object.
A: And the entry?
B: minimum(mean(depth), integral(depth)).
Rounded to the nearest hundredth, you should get -0.35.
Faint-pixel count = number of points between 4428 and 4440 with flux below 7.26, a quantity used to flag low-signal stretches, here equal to 7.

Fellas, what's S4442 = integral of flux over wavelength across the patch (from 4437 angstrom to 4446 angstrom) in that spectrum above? 64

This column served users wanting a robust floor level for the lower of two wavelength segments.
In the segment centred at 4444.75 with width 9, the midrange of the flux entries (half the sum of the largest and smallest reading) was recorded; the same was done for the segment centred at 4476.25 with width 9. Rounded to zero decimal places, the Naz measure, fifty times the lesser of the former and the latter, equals 370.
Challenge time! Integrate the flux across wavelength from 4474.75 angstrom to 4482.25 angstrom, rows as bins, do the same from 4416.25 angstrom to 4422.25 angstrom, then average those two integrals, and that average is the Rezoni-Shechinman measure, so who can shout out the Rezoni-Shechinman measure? 47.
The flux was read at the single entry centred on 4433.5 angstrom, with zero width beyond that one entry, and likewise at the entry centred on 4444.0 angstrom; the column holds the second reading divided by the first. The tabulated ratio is 1.14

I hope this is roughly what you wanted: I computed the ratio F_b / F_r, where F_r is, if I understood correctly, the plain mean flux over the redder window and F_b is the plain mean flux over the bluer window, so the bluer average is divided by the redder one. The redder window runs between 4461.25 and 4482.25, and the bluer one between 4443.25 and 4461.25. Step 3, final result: 0.943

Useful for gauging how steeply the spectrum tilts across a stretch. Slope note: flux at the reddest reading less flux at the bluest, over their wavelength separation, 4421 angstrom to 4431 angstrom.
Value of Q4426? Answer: 0.13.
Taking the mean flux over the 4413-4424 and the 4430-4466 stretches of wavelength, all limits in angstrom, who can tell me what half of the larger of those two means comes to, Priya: 3.40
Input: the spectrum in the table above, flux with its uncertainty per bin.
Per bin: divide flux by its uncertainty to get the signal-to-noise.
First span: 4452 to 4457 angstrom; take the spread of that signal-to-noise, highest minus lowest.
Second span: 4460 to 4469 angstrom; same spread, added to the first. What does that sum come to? 7.5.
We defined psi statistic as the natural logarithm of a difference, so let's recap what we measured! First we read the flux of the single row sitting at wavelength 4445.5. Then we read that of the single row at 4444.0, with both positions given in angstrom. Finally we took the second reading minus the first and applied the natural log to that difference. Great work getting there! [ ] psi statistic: -0.50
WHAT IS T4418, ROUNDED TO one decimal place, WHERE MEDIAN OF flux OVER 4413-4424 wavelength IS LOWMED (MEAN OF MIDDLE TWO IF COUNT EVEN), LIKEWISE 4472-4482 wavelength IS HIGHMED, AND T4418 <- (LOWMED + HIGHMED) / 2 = 6.7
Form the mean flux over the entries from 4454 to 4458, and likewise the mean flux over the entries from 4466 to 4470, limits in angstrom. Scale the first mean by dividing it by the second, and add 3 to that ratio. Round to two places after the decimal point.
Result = 3.87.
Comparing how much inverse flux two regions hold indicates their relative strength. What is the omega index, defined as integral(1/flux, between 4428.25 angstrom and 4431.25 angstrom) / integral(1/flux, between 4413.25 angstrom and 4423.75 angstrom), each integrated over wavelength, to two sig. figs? 0.27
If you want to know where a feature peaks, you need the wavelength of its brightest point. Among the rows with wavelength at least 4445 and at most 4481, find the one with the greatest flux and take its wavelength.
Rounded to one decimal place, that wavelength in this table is 4448.5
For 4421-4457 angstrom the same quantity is 4448.5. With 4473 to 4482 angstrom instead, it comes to 4475.5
